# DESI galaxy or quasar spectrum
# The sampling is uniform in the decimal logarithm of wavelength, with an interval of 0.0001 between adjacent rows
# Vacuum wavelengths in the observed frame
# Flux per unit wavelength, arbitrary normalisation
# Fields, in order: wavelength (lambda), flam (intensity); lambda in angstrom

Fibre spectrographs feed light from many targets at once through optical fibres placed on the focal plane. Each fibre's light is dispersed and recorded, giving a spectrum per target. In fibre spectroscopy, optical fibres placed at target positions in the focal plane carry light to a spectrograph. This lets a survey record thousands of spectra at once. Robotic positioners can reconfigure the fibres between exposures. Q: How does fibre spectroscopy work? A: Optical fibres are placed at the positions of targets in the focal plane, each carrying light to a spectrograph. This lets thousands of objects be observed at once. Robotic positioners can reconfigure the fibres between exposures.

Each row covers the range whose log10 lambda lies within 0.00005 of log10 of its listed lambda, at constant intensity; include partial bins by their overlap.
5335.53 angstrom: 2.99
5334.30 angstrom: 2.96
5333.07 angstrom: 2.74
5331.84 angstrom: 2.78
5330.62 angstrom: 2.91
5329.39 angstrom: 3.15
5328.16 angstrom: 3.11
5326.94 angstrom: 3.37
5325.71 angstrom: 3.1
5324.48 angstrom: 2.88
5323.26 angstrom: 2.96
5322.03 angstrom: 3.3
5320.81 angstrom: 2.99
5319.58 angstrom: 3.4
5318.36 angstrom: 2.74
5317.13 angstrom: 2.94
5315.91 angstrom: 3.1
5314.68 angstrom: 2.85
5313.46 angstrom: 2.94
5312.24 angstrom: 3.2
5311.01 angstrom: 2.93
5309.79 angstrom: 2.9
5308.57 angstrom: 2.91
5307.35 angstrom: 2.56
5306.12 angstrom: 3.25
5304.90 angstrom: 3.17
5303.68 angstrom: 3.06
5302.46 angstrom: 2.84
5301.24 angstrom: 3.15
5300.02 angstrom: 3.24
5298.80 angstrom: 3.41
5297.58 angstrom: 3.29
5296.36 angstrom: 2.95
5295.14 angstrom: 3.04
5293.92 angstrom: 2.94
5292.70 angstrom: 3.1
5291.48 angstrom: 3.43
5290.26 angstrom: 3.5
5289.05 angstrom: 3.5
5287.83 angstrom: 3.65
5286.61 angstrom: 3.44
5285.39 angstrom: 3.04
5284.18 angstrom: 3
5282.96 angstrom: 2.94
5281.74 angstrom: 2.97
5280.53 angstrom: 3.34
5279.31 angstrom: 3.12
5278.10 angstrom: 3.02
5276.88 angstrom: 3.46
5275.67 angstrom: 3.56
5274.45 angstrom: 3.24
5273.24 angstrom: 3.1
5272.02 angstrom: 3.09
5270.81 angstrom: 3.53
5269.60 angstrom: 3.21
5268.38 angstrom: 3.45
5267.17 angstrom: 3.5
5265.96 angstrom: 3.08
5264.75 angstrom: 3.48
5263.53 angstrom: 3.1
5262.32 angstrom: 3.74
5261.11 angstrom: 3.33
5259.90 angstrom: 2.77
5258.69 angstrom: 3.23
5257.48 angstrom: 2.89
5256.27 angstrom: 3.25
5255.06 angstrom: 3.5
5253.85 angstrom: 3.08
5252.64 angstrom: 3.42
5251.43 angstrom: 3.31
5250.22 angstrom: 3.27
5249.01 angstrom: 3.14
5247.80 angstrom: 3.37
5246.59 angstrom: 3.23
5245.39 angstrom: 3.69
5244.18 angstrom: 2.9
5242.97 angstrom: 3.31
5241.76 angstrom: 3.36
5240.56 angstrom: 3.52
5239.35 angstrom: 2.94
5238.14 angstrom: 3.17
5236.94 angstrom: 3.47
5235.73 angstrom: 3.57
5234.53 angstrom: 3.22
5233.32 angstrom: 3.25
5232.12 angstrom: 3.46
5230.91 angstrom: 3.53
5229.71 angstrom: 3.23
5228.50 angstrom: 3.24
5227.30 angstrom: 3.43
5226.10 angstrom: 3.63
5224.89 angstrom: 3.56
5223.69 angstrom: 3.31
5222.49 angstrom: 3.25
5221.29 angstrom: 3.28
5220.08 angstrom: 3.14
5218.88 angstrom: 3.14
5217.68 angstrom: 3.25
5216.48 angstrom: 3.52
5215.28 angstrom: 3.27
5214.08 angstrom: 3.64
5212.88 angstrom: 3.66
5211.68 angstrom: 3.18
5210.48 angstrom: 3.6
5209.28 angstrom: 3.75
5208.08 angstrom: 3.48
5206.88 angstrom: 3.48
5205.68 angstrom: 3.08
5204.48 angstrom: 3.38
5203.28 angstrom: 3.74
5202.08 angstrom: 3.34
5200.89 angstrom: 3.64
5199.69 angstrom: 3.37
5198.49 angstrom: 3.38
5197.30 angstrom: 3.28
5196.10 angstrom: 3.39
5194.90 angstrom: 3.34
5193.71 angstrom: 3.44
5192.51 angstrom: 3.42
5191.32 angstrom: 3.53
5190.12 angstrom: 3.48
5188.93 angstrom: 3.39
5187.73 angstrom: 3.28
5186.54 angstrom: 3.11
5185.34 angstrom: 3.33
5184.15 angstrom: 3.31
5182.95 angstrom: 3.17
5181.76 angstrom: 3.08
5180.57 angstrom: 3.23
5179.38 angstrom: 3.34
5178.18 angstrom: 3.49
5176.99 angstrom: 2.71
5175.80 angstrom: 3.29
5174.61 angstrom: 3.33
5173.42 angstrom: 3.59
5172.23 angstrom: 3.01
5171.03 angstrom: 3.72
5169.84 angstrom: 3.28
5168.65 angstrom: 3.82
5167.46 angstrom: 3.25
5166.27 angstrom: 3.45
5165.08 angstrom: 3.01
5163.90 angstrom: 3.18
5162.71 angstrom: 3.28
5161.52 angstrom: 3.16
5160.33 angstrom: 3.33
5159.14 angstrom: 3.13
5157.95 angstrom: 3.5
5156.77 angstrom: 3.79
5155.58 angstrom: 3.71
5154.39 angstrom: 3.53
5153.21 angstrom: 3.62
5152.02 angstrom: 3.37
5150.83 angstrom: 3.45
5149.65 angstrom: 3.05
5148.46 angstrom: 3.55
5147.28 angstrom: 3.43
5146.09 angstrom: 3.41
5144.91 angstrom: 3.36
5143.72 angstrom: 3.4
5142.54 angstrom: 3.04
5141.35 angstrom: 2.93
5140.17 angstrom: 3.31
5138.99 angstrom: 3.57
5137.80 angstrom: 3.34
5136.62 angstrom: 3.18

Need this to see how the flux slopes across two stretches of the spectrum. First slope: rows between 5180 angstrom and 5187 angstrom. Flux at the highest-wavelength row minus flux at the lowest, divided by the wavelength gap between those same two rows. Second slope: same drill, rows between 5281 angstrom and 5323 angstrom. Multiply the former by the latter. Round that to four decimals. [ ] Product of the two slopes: -0.0002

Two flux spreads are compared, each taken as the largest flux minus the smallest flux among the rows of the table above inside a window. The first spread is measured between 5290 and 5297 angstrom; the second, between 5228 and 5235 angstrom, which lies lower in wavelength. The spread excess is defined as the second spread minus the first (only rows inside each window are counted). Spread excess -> -0.25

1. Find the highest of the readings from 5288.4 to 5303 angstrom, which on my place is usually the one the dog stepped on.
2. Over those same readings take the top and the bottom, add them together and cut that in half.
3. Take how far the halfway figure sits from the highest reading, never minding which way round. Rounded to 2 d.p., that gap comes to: 0.33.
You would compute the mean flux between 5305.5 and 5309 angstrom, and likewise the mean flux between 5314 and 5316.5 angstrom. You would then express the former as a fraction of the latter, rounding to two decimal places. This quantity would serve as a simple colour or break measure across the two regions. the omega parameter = 0.98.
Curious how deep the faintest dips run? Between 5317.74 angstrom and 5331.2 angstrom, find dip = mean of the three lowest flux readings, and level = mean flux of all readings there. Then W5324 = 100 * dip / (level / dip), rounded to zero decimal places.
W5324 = 262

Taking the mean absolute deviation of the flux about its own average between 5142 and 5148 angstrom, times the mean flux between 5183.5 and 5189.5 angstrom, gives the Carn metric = 0.38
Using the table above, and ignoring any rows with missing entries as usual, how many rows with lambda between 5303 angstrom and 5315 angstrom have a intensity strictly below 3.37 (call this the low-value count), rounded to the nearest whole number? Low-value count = 10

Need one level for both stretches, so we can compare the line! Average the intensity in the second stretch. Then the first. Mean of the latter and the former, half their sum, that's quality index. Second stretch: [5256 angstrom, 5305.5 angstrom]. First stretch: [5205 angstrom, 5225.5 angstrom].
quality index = 3.31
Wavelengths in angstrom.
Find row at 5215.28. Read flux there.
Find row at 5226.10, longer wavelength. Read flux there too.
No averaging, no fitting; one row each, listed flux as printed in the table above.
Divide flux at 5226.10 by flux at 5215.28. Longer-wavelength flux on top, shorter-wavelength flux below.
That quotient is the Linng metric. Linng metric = 1.11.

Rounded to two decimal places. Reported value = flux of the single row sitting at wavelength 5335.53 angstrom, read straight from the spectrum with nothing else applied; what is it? 2.99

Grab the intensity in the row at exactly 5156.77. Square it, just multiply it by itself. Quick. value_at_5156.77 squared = 14.4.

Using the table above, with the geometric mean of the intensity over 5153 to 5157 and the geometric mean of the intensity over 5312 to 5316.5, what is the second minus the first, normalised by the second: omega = -0.21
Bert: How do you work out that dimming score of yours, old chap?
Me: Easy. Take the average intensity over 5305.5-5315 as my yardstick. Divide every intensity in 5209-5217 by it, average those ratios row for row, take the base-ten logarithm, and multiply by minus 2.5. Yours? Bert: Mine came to -0.19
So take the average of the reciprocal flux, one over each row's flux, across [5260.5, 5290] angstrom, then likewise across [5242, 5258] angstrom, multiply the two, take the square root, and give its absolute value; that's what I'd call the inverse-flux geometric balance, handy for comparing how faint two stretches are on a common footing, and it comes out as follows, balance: 0.307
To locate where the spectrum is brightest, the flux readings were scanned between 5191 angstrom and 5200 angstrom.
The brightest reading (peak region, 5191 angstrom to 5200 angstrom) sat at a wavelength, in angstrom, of 5191.32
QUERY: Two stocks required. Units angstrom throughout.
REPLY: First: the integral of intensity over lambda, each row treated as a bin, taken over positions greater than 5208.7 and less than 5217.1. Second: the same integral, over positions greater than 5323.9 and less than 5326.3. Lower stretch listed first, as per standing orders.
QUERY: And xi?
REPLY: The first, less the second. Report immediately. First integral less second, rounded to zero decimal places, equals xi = 22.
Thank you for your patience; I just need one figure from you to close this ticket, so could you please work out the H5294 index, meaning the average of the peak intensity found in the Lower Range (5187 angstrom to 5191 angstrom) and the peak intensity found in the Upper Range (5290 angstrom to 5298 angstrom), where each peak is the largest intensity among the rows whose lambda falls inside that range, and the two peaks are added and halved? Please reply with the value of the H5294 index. 3.49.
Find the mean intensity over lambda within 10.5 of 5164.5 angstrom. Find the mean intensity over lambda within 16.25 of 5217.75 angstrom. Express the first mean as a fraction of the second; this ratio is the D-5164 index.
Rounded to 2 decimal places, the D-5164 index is 1.00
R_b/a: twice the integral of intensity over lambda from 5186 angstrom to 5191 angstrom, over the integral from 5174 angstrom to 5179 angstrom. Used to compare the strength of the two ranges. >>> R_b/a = 2.07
